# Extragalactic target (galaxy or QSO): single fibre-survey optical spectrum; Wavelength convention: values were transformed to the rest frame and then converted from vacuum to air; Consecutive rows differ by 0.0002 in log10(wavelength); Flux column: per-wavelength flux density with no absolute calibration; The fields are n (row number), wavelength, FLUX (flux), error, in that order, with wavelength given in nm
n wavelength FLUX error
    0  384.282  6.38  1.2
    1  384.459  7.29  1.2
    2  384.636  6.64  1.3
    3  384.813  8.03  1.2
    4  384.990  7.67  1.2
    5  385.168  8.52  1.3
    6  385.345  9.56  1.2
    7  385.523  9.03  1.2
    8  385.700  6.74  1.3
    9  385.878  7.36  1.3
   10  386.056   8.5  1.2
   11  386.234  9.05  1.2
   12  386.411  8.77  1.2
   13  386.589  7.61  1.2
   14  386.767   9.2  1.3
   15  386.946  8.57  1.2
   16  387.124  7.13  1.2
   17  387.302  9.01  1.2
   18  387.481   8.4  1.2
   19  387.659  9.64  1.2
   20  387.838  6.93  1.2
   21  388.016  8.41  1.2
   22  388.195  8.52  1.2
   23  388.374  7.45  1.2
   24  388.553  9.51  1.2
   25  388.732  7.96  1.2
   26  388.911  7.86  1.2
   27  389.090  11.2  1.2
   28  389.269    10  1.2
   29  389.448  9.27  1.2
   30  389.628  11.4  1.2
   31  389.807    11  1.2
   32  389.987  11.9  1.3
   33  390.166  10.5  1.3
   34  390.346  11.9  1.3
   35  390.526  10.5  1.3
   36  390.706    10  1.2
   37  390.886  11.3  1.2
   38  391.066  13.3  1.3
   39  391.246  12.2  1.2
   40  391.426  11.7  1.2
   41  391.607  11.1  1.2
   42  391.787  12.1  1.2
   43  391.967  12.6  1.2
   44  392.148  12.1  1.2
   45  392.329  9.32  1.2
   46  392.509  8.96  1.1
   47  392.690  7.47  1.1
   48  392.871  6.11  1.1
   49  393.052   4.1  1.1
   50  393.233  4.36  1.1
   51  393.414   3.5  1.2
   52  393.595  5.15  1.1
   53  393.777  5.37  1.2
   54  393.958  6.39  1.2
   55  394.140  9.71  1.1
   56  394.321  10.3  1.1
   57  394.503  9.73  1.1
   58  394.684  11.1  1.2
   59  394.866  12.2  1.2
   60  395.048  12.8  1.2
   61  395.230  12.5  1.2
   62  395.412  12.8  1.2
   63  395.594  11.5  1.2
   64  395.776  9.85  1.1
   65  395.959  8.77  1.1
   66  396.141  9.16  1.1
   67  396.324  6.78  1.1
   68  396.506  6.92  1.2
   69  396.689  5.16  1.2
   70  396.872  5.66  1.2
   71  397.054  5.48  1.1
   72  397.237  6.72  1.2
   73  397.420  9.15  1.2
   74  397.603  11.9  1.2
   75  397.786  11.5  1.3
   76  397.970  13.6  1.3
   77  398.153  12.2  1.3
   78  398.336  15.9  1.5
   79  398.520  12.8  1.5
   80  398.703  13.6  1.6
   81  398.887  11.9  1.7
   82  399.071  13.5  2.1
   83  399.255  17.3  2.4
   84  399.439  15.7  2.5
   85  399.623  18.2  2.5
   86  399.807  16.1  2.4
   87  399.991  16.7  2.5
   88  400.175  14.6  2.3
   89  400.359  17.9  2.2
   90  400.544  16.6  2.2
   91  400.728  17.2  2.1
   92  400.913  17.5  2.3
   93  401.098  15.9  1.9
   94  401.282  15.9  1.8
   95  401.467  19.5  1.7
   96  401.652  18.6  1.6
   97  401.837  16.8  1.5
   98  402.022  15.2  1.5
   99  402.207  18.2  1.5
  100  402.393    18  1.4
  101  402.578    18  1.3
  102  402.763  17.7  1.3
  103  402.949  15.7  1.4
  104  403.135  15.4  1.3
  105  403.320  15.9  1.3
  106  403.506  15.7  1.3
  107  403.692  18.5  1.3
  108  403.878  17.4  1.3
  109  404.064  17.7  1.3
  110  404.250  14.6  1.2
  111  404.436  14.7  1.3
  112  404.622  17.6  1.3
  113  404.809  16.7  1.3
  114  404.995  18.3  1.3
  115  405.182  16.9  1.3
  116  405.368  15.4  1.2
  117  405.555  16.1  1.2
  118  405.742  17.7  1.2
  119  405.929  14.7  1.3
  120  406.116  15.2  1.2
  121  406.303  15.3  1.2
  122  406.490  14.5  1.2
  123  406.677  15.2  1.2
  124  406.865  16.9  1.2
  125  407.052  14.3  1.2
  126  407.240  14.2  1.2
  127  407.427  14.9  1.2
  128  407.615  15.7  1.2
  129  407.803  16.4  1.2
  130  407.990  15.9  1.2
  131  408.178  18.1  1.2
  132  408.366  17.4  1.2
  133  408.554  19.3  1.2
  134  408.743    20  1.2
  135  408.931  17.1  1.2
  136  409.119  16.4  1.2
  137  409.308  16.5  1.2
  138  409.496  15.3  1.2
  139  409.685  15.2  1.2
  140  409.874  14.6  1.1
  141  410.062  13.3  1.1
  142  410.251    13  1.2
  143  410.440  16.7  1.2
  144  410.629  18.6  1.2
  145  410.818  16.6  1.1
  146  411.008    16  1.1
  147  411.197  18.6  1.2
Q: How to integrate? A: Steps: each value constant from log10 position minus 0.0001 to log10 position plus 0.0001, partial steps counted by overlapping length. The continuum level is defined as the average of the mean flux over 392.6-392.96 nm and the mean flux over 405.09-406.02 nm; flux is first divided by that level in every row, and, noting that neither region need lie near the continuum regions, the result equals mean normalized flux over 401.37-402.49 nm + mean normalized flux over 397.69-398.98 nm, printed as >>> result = 2.7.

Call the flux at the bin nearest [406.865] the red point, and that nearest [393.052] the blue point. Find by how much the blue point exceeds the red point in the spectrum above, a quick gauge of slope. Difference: -13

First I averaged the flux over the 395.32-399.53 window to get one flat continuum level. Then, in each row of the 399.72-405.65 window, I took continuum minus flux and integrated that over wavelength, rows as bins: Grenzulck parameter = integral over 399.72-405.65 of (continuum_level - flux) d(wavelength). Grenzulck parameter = -36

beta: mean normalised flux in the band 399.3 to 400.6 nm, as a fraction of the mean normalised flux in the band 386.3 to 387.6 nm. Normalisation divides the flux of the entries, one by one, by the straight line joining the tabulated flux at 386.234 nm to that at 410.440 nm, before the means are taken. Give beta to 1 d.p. 1.4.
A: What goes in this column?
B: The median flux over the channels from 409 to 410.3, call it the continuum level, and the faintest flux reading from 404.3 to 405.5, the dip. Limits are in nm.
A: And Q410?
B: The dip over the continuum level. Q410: 1.0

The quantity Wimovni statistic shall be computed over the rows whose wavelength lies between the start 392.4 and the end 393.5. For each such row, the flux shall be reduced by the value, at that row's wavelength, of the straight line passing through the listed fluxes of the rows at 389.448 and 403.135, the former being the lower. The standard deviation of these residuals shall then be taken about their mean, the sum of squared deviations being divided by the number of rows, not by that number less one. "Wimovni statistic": 2.1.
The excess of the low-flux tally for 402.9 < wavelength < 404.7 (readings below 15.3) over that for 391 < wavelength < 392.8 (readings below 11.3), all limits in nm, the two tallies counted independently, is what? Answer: -2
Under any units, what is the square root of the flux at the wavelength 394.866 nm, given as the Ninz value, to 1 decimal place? 3.5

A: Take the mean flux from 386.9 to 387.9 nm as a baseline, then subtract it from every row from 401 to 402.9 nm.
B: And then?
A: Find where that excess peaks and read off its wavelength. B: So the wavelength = 401.467 nm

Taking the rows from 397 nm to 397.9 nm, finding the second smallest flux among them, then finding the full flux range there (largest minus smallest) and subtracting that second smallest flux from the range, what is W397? -0.3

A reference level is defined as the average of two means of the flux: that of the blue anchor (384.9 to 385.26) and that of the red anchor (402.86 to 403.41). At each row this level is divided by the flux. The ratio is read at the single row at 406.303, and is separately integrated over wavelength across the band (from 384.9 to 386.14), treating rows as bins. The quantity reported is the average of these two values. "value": 1.30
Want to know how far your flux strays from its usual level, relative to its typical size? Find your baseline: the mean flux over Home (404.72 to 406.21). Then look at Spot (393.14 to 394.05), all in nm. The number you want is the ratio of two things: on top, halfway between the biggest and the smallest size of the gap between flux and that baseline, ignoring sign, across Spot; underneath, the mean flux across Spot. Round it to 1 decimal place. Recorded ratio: 2.3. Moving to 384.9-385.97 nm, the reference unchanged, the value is 1.0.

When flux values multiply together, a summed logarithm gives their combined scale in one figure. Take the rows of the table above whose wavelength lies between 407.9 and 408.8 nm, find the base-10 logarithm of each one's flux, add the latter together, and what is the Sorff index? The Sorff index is 6.3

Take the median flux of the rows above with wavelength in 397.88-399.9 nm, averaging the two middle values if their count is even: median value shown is 13.6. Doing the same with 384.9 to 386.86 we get 8.5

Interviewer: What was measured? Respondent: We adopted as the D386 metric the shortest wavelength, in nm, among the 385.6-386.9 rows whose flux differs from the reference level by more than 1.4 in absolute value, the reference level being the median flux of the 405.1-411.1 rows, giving 385.700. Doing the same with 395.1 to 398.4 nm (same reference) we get 395.230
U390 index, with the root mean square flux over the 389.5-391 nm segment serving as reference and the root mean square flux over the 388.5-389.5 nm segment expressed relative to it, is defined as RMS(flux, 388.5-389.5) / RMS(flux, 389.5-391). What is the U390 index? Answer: 0.8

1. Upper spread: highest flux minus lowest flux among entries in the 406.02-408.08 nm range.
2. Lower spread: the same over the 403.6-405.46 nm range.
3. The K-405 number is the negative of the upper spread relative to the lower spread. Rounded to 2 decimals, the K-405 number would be -0.69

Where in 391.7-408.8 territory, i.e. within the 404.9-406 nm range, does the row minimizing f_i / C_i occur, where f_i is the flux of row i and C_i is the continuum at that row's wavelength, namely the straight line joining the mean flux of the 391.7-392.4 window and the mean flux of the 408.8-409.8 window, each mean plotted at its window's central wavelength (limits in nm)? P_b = 405.929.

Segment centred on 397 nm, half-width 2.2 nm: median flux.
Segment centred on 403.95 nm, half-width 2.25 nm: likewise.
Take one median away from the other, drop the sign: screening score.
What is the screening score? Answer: 5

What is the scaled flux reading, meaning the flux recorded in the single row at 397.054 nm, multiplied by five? 27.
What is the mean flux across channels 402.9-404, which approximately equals 16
